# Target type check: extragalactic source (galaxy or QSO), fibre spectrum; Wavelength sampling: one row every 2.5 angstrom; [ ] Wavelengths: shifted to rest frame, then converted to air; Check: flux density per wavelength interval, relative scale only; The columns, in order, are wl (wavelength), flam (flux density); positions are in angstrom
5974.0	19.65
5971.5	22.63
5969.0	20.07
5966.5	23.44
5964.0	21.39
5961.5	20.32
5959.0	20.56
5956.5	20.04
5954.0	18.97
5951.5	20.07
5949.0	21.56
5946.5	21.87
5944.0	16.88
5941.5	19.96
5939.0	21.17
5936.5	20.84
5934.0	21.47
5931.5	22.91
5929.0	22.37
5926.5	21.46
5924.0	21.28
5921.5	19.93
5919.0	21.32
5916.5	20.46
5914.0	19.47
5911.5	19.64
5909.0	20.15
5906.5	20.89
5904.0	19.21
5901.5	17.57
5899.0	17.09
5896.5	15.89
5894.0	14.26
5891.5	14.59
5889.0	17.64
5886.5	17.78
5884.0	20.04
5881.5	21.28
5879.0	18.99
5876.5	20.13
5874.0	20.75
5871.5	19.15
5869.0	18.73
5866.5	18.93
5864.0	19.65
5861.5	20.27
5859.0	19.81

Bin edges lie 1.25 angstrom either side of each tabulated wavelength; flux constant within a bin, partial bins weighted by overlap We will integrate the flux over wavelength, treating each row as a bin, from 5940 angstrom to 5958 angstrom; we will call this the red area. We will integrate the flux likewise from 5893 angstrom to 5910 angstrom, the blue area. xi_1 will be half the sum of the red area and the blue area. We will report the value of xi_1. 331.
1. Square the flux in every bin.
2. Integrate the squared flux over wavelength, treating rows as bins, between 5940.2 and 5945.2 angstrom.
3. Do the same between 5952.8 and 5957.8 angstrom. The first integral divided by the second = 0.90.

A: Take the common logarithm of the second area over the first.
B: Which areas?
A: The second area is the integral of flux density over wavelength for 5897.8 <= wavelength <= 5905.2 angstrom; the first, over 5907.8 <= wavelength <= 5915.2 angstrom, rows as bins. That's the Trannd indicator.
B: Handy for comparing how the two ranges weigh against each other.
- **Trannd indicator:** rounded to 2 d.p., -0.04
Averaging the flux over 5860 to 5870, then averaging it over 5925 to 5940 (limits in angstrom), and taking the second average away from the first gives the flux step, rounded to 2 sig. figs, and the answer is -2.3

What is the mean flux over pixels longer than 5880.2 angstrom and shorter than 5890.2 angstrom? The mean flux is 19.2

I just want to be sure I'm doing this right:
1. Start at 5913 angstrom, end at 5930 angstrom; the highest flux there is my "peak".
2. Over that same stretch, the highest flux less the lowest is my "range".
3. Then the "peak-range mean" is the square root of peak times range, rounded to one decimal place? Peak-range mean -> 8.1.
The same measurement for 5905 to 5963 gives 11.8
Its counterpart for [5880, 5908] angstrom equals 12.2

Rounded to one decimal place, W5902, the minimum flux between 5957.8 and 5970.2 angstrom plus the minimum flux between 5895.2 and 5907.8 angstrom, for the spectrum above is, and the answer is 36.0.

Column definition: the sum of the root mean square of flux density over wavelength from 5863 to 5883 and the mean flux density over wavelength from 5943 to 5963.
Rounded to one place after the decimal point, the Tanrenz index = 39.8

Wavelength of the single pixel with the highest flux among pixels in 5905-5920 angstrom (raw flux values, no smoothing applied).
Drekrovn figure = 5919.0 angstrom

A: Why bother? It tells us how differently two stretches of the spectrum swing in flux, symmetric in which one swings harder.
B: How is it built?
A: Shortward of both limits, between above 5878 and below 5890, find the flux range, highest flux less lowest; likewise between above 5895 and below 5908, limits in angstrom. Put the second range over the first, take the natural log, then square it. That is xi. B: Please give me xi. 0.10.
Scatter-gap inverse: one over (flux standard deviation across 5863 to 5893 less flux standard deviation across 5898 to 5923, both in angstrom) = 2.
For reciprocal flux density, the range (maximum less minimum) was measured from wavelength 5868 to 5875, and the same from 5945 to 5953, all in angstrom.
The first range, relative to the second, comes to 1.3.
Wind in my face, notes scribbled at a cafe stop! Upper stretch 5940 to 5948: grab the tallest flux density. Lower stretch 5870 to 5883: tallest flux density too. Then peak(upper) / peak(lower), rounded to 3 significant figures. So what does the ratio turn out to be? 1.03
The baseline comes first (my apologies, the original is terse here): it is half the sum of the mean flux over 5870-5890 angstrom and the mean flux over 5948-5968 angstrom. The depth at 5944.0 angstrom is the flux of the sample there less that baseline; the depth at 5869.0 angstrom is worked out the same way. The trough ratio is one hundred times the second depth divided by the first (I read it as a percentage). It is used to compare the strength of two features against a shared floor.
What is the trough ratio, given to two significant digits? 43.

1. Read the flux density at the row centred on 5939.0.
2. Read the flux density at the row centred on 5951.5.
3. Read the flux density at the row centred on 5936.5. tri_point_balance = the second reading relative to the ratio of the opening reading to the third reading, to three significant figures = 19.8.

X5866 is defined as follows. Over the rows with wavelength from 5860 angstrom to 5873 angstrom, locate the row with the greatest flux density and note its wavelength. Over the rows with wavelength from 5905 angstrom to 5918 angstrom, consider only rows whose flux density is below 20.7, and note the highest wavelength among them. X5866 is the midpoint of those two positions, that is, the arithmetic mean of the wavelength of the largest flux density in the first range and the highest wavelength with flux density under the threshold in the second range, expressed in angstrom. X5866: 5889.0 angstrom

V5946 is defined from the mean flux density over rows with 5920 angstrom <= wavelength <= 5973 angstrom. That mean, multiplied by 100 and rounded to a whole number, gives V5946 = 2091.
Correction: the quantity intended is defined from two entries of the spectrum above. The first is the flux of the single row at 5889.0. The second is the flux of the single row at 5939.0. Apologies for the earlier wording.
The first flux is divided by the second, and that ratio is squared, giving 0.69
